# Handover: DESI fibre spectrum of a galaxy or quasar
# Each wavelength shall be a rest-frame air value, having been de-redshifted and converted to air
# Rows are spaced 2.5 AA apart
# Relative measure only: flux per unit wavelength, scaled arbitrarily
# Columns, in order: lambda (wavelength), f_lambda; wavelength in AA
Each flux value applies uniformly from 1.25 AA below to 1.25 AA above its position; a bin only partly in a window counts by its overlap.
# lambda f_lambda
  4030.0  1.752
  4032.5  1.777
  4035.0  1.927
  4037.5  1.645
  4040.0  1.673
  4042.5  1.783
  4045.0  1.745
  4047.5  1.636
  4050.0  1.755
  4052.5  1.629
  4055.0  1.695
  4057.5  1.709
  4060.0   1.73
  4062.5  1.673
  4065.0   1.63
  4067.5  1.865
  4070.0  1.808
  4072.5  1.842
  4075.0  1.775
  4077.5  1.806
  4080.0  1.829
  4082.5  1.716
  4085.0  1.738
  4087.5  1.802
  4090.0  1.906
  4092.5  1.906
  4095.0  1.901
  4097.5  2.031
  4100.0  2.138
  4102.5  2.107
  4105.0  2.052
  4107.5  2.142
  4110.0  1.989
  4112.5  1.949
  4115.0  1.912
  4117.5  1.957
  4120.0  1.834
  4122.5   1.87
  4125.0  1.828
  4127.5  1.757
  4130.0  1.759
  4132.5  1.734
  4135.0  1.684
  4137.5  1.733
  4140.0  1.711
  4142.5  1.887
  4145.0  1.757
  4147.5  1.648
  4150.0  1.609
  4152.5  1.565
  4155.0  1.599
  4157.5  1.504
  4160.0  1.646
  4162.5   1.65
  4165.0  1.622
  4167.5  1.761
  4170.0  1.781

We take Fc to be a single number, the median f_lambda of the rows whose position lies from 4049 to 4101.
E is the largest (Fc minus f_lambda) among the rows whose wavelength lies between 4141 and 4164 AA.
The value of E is 0.30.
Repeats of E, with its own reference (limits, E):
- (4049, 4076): 0.17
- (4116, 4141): 0.12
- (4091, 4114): -0.10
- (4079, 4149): 0.15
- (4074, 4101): 0.09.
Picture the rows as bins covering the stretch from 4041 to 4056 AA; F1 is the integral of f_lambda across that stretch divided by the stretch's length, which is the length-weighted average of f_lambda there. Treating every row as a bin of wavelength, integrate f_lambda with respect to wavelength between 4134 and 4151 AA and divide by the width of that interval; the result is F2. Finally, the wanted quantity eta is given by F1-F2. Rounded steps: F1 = 1.71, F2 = 1.72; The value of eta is -0.01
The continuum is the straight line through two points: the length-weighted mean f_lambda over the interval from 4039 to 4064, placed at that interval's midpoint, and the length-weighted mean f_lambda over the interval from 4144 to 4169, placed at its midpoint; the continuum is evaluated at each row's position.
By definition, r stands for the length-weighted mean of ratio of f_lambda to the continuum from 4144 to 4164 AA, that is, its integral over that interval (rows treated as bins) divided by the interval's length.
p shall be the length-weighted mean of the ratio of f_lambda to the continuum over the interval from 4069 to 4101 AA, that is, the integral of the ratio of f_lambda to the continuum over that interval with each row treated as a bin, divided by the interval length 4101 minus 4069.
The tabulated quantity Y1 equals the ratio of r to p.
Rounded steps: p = 1.11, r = 0.99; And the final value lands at 0.89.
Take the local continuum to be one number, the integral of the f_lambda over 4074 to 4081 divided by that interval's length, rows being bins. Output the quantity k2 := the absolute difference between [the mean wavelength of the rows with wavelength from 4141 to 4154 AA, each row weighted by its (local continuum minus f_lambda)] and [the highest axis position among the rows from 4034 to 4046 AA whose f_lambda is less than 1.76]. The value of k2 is 106.1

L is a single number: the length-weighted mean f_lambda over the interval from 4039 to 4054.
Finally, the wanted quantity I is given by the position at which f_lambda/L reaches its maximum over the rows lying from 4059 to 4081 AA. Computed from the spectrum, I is 4067.5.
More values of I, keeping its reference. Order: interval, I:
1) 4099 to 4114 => 4107.5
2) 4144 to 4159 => 4145.0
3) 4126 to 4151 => 4142.5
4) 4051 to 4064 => 4060.0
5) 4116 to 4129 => 4117.5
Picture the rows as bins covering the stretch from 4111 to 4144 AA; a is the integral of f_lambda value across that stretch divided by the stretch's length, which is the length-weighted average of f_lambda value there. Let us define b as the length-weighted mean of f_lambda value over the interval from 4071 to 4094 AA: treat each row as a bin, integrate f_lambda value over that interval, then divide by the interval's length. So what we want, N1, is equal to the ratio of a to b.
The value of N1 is 1.00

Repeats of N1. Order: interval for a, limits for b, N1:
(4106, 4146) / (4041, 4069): 1.08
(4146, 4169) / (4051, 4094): 0.92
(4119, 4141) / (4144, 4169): 1.08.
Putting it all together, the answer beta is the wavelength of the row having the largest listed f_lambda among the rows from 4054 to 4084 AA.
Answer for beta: 4067.5 AA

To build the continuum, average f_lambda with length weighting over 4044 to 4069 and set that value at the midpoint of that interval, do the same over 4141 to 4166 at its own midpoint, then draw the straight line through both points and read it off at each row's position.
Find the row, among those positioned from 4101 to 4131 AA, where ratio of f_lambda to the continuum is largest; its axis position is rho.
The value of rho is 4107.5 AA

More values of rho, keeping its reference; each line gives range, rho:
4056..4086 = 4067.5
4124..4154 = 4142.5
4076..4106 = 4100.0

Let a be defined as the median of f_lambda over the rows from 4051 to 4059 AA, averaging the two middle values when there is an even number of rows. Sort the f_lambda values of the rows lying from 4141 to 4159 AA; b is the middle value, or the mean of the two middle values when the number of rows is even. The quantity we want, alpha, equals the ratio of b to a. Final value 0.95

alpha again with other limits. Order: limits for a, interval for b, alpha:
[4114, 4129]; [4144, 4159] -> 0.87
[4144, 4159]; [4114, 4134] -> 1.14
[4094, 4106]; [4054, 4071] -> 0.83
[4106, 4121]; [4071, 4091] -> 0.92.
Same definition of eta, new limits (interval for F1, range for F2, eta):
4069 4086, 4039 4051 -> 0.07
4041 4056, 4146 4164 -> 0.10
